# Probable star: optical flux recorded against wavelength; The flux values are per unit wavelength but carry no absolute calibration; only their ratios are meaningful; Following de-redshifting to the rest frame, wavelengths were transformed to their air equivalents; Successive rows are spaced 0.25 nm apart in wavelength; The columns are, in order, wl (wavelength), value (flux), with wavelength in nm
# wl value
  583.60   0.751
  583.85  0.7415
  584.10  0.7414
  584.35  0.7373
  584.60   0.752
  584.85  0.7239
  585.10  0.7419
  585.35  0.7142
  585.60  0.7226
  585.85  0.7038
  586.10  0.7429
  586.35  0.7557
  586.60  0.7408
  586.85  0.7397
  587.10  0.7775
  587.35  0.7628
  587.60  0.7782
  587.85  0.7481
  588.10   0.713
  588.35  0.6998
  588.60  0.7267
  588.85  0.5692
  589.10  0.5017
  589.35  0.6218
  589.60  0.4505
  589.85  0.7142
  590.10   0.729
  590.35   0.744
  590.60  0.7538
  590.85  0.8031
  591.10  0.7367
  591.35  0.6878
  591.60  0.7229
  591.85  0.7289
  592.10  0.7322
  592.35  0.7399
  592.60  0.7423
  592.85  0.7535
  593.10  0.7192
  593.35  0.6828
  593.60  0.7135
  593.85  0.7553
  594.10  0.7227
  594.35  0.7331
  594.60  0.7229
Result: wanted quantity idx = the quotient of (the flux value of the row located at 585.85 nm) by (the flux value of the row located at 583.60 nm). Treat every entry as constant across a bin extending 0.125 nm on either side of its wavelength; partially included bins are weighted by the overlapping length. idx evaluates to 0.94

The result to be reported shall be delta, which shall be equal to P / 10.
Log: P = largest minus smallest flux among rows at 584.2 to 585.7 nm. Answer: 0.004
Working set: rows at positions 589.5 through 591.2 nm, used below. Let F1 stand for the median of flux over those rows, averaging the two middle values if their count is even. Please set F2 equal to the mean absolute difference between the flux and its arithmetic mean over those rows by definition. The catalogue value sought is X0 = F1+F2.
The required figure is 0.809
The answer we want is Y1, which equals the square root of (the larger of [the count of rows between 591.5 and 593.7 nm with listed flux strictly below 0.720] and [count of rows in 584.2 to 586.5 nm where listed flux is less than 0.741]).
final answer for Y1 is 2.24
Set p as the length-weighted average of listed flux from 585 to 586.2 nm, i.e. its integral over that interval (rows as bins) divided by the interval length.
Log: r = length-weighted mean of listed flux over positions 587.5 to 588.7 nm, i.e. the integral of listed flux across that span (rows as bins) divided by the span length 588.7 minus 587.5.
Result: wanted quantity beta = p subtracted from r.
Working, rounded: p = 0.724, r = 0.732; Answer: 0.01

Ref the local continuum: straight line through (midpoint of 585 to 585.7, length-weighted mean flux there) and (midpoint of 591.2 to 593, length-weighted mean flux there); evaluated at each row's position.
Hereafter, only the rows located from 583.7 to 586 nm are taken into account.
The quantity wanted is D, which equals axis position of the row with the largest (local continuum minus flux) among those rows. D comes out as 585.85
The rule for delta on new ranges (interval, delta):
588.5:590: 0.028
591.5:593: 0.003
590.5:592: 0.012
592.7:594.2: 0.007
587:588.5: 0.008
